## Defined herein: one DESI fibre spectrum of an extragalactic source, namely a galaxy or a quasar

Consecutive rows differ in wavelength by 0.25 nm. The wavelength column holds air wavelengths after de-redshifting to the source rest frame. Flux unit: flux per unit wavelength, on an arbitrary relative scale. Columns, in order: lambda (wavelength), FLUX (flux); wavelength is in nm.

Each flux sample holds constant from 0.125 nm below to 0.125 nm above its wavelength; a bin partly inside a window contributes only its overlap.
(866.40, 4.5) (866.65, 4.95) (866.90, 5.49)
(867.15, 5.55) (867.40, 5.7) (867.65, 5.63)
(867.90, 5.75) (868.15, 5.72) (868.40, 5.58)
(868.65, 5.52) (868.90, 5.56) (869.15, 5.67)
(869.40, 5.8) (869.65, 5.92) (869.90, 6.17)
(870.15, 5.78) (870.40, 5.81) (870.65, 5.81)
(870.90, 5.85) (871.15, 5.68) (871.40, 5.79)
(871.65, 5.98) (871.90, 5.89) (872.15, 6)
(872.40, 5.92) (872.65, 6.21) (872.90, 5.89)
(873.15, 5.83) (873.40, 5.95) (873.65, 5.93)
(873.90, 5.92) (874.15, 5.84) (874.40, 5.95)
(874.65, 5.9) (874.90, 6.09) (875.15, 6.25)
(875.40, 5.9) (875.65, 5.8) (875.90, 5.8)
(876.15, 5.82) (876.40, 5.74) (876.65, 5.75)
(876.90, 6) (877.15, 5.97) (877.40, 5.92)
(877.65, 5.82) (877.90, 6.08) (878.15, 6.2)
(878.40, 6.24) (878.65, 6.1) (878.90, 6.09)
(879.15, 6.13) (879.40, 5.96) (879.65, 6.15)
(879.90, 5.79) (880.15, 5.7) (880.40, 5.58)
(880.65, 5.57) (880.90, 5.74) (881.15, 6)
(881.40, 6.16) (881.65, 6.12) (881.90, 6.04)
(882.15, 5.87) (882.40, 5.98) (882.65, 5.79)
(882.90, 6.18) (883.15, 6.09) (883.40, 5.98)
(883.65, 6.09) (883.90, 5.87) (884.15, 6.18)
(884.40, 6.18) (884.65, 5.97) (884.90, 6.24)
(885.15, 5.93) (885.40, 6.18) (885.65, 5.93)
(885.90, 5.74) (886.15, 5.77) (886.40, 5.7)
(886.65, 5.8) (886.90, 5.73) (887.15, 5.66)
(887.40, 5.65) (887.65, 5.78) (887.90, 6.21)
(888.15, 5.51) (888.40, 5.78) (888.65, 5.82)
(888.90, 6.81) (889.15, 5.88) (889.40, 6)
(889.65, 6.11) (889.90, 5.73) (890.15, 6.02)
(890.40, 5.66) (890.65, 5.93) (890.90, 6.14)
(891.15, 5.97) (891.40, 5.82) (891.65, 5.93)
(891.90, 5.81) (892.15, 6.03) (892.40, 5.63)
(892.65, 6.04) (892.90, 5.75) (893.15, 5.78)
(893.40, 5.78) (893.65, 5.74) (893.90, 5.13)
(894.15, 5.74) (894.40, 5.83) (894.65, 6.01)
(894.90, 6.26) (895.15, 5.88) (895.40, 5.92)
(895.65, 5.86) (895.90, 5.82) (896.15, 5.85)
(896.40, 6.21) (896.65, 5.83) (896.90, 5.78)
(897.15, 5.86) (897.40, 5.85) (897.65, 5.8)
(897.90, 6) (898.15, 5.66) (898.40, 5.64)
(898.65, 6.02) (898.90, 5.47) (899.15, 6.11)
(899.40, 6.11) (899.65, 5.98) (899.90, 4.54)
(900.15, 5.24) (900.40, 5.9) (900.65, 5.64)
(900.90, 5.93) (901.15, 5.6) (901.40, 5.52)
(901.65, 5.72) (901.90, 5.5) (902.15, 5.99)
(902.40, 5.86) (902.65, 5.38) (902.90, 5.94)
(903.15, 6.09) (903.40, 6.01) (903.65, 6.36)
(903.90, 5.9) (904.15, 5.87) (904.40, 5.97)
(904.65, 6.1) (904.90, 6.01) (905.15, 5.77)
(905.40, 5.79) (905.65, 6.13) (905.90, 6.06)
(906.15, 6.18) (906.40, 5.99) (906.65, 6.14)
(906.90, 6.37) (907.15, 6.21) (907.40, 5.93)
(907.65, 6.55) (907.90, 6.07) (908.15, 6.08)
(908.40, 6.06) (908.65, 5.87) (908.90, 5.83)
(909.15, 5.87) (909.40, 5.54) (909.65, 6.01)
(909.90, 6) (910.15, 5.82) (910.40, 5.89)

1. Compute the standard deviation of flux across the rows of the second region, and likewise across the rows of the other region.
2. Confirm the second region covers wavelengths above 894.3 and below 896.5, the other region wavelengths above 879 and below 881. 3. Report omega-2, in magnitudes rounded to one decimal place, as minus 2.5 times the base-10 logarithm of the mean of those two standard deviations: 1.8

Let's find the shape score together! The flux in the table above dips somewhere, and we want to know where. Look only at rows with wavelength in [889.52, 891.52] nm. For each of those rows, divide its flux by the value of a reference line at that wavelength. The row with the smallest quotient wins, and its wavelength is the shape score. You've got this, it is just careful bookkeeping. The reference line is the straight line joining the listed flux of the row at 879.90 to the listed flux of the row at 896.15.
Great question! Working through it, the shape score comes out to 890.40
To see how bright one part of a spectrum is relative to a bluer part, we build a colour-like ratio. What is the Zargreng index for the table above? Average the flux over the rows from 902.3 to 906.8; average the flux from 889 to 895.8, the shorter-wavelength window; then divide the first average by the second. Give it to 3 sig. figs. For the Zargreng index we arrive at 1.02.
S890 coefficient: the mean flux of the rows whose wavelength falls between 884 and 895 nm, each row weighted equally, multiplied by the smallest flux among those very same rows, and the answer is 30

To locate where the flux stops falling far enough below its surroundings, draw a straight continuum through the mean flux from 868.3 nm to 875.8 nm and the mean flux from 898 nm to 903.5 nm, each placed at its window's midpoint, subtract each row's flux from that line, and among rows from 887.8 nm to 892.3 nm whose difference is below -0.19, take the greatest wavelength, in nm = 892.15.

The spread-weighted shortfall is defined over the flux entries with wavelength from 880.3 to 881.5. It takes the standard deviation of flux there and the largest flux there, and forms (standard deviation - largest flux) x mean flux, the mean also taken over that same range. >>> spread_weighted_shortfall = -34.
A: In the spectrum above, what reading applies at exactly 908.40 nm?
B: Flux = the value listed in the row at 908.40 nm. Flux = 6.06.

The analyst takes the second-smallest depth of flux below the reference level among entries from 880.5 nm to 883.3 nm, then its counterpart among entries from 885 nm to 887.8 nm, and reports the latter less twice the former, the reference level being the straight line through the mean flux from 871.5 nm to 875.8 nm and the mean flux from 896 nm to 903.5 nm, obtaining 0.46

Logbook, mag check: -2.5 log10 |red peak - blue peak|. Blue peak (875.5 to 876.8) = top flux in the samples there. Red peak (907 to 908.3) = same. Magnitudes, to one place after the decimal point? 0.3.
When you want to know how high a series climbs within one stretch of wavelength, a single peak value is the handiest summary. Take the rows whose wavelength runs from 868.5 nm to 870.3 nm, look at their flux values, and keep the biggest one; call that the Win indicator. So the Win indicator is 6.17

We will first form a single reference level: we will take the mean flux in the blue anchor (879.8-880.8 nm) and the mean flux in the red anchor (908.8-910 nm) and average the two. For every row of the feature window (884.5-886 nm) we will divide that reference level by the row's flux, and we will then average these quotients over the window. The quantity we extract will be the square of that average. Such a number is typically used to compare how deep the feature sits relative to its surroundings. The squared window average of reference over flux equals 0.92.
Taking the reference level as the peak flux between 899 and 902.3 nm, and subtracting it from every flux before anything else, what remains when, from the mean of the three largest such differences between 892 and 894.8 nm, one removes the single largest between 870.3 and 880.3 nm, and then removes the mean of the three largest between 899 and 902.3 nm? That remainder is -0.2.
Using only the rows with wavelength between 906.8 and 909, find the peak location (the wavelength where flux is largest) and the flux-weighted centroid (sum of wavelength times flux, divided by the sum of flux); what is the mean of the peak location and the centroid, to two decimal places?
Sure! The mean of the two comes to 907.77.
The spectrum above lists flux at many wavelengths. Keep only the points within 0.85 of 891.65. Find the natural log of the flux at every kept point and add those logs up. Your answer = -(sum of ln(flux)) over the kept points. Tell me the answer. -12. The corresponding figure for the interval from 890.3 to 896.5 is -44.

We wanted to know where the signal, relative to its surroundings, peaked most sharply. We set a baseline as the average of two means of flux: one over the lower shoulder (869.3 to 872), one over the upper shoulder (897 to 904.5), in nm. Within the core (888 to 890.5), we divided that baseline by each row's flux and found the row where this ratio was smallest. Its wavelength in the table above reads 888.90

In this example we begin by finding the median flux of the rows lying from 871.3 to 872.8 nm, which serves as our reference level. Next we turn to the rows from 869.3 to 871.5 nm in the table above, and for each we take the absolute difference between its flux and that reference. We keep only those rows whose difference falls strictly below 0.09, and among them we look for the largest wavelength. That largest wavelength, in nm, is 869.65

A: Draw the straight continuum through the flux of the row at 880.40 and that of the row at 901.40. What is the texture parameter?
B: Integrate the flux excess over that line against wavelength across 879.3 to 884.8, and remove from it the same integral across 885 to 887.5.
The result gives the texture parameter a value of 1.5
